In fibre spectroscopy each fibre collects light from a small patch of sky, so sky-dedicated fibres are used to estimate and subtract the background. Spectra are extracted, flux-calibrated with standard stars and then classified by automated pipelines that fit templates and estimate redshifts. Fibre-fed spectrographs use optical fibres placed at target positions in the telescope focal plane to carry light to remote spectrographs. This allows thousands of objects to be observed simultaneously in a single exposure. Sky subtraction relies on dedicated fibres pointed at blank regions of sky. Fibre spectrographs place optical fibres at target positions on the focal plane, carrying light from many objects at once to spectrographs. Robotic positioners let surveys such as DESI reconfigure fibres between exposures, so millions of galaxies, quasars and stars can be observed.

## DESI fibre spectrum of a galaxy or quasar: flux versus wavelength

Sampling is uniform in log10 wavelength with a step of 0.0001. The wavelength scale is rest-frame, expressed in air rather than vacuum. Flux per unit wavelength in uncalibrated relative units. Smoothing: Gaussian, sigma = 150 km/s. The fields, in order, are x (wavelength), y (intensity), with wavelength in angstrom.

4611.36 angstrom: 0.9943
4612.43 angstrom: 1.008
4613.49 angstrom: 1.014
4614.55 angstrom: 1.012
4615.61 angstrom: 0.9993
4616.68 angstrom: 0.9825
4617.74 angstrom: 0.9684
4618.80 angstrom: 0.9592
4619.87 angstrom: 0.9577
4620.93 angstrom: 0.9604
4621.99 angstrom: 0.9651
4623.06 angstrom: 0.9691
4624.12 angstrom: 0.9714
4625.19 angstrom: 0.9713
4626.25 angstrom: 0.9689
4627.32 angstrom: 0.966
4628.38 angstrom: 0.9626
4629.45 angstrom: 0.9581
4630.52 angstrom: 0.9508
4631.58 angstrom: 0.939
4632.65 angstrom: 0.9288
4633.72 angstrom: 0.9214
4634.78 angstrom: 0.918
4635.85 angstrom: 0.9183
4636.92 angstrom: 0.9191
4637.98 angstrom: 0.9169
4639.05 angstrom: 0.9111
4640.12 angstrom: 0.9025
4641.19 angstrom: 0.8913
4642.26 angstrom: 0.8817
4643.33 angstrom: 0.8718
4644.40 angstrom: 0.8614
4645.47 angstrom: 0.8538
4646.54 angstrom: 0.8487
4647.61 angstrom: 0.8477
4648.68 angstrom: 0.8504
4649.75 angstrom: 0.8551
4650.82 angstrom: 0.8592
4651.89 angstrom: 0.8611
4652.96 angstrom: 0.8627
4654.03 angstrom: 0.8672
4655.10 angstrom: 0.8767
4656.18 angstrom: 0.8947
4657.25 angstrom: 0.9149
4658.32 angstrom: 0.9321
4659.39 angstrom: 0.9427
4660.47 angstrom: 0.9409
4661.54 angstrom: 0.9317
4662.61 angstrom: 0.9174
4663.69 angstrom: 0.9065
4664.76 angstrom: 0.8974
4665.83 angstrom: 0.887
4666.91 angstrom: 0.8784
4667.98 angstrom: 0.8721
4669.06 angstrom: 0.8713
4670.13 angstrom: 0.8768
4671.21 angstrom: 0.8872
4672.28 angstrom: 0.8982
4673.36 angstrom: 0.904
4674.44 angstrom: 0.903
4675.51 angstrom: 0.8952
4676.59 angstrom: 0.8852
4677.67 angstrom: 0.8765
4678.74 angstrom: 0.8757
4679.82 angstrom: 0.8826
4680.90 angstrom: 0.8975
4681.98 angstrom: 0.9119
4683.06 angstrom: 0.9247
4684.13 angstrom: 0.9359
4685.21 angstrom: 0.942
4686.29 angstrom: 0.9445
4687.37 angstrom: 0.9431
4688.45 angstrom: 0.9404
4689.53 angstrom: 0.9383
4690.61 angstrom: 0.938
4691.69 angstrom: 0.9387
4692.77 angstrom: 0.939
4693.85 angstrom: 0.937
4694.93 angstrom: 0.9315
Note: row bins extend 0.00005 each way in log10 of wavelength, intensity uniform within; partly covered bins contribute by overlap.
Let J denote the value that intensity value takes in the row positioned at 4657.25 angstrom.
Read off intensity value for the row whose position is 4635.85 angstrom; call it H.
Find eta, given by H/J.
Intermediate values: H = 0.9183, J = 0.9149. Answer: 1.00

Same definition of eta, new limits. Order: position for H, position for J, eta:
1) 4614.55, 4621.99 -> 1.05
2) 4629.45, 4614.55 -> 0.95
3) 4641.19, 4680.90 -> 0.99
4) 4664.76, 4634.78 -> 0.98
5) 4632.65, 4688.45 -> 0.99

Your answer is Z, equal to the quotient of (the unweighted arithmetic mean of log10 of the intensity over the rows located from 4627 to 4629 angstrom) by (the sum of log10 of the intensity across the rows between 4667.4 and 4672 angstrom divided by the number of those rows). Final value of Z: 0.3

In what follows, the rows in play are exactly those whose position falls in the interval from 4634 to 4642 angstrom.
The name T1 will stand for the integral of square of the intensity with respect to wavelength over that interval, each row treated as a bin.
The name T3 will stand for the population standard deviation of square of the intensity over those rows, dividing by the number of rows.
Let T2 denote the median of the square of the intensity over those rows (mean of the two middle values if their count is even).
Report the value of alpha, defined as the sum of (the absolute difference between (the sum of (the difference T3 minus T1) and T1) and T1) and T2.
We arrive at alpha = 7.5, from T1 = 6.6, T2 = 0.84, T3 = 0.018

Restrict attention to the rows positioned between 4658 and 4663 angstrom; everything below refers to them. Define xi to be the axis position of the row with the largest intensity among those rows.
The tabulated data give 4659.39 angstrom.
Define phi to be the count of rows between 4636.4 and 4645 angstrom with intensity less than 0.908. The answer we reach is 5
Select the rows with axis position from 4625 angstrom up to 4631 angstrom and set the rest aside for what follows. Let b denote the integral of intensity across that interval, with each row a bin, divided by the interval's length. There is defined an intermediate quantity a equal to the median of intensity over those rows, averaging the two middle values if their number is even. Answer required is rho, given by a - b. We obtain 0.002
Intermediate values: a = 0.964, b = 0.96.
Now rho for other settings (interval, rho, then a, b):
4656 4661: 0.005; 0.932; 0.93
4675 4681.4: -0.001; 0.884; 0.88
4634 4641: 0.003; 0.917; 0.91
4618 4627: 0.002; 0.967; 0.97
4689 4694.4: 0.000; 0.938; 0.94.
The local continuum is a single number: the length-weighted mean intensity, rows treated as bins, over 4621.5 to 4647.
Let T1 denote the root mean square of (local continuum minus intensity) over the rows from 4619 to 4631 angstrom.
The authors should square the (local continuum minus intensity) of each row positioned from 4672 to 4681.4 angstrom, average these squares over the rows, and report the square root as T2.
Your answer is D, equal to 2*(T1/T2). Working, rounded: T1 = 0.041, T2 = 0.034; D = 2.39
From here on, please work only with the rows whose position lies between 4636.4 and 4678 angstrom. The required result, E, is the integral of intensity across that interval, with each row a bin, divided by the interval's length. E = 0.889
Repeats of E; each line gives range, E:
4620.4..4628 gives 0.968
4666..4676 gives 0.887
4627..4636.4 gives 0.940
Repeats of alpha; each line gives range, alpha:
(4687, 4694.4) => 7.4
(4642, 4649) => 5.9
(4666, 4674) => 7.0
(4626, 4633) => 7.3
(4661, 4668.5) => 6.8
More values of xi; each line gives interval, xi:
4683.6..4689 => 4686.29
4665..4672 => 4671.21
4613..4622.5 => 4613.49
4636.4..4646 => 4636.92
